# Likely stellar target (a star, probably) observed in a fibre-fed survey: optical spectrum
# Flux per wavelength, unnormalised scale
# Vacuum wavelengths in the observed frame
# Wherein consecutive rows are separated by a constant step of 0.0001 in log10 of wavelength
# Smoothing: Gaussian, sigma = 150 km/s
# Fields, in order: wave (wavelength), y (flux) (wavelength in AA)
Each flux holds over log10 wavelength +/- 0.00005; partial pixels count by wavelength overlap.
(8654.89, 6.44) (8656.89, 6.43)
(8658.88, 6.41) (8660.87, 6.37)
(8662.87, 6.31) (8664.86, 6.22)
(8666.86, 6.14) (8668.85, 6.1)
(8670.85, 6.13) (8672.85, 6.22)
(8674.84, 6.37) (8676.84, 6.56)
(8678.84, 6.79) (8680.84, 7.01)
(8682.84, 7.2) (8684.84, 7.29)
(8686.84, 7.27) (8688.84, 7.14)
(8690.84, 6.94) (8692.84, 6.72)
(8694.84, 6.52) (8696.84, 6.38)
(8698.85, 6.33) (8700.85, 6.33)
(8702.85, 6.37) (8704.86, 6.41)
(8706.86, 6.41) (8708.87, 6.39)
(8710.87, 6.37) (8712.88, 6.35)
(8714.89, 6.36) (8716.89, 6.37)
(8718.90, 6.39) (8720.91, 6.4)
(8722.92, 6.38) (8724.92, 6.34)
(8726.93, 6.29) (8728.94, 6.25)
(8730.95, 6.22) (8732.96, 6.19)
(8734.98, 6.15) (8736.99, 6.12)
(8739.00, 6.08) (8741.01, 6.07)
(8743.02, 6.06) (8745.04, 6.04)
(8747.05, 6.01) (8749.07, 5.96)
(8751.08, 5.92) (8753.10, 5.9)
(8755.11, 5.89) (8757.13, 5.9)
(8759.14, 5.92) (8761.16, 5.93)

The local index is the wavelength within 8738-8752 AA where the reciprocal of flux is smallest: 8739.00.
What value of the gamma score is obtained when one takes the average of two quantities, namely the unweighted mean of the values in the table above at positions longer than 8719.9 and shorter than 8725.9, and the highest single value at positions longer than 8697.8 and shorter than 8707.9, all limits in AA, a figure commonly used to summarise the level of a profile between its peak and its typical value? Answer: 6.4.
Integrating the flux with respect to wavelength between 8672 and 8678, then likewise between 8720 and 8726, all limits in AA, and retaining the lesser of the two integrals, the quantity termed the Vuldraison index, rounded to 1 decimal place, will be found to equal 38.3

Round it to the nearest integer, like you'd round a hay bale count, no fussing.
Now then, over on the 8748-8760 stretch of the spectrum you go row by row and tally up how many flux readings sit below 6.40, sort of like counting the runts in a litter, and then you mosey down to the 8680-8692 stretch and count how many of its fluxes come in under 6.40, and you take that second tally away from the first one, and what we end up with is 6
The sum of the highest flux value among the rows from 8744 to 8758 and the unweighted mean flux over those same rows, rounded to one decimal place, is 12.0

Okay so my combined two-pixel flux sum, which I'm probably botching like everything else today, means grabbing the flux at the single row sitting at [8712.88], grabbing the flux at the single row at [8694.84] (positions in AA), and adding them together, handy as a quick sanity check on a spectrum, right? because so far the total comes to 12.9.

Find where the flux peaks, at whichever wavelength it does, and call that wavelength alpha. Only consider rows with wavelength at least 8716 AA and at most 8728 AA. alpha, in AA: 8720.91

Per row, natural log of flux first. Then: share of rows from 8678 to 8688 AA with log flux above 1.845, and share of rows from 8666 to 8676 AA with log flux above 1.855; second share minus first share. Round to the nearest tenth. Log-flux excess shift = -1.0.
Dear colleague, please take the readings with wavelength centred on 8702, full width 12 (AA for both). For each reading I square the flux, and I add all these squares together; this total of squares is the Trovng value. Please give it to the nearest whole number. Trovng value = 244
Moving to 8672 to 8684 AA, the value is 269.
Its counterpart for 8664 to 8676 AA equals 230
